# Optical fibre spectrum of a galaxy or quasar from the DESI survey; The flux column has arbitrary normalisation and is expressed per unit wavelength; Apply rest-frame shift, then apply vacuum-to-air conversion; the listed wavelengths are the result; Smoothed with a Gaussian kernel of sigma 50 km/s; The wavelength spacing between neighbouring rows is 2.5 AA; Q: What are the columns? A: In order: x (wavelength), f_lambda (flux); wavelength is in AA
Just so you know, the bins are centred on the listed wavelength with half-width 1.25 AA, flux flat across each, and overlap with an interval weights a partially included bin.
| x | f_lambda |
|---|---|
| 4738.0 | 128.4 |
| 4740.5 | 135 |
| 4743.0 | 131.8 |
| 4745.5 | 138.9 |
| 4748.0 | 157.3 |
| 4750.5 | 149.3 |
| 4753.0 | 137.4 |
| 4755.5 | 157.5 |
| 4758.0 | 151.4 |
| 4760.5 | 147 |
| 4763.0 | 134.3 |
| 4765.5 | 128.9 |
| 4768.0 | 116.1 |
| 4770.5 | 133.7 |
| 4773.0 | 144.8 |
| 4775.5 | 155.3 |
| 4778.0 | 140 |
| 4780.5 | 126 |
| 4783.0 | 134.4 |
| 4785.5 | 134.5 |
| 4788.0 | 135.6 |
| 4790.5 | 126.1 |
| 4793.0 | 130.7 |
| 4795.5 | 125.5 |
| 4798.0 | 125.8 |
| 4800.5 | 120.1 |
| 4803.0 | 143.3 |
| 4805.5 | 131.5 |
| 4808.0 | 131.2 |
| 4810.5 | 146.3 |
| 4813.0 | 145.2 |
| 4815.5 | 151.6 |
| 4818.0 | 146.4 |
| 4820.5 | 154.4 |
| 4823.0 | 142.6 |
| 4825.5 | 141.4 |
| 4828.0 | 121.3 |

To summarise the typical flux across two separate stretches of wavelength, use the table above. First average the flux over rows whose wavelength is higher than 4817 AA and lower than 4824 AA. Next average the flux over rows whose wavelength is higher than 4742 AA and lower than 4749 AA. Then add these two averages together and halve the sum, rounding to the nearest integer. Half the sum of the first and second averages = 145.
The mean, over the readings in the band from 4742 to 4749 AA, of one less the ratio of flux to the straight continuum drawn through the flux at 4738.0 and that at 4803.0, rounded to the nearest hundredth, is -0.10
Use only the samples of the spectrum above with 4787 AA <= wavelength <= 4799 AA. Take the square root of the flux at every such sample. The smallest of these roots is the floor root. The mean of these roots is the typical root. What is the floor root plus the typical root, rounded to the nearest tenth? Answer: 22.5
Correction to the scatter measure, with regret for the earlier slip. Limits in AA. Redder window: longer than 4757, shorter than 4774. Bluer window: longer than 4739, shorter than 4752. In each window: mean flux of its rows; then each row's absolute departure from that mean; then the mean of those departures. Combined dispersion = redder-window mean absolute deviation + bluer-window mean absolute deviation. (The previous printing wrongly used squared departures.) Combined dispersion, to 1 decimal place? 18.2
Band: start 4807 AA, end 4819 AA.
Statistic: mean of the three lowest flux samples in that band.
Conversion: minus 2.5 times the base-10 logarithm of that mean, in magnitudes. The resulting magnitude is -5.37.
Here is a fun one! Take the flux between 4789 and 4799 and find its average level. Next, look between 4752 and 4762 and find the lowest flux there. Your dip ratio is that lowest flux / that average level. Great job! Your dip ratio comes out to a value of 1.08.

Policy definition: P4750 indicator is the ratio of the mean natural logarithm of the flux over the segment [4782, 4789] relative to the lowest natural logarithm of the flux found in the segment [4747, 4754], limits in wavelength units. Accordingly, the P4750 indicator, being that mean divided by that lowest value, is 1.00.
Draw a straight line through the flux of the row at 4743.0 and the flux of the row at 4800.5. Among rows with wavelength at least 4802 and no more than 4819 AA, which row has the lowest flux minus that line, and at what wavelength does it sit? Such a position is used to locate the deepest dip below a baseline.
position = 4805.5 AA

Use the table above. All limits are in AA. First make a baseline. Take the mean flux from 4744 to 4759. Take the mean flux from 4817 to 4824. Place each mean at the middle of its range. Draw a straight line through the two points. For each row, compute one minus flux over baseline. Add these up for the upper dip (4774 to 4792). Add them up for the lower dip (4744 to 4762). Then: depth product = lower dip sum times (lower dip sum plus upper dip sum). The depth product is 0.0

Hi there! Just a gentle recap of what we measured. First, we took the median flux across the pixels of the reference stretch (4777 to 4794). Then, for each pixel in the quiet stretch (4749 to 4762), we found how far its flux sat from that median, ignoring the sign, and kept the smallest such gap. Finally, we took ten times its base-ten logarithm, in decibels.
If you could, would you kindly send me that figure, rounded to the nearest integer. 5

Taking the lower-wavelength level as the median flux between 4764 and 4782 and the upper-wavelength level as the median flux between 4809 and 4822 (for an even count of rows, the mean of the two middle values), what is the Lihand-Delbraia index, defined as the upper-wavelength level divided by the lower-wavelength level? 1.09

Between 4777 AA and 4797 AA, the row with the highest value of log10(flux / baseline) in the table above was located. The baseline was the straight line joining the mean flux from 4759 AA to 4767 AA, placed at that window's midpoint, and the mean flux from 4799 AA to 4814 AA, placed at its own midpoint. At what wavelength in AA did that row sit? 4778.0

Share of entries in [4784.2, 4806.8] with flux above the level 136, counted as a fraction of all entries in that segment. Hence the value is 0.11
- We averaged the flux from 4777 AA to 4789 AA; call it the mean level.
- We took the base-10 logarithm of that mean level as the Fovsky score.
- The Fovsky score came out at 2.13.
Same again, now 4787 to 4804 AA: 2.11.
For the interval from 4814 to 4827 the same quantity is 2.17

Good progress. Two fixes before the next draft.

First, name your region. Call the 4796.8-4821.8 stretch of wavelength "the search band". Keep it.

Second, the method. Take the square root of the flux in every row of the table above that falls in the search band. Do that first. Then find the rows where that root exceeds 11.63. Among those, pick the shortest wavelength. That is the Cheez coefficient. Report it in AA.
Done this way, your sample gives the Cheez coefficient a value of 4803.0 AA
